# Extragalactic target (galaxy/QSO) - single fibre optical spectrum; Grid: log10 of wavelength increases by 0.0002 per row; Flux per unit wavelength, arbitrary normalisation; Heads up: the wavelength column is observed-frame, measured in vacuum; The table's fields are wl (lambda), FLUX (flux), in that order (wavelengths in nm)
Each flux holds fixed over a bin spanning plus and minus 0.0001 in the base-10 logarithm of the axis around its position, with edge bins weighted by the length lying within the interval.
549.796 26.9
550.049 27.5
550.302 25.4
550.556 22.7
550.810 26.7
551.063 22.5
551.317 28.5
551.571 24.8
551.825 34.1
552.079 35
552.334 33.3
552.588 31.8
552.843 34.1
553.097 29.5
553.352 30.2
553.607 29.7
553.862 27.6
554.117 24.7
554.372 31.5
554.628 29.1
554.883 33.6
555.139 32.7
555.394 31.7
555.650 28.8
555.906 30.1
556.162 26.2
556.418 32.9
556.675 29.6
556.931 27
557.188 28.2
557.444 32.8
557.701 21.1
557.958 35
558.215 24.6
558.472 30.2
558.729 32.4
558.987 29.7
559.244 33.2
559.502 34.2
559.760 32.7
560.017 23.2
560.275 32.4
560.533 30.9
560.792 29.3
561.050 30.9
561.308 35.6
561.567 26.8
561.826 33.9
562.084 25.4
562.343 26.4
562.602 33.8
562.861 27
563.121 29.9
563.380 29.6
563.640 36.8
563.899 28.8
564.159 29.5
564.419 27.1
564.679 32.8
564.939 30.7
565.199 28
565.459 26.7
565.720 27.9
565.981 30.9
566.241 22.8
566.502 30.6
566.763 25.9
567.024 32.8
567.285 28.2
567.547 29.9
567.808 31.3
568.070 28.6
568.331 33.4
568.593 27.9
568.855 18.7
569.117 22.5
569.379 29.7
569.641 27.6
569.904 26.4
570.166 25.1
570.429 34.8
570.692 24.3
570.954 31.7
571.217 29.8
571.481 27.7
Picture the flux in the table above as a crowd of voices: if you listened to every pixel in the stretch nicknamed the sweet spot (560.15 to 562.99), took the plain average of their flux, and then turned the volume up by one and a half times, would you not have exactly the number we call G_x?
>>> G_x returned 45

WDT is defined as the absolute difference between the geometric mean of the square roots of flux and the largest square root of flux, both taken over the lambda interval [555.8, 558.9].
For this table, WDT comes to 0.54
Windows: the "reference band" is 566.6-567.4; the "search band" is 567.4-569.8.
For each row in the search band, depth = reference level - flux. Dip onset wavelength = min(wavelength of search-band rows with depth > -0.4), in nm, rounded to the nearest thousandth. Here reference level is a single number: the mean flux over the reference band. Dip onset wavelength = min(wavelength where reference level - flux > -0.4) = 568.070 nm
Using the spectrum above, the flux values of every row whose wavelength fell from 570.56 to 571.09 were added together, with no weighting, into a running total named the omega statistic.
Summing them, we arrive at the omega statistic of 56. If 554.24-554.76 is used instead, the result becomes 61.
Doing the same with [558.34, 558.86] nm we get 63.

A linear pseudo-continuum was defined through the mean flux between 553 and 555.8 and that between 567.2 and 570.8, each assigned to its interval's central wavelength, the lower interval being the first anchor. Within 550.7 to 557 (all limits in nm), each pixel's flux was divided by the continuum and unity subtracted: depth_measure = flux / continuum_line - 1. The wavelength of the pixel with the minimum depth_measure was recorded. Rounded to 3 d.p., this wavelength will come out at 551.063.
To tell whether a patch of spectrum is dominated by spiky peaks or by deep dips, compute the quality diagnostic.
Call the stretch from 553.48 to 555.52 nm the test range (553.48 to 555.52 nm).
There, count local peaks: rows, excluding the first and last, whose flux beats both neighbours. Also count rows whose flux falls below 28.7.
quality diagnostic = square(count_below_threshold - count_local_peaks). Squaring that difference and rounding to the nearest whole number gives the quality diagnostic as 0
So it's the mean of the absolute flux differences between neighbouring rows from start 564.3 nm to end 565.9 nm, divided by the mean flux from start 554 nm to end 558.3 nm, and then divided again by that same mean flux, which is 0.0030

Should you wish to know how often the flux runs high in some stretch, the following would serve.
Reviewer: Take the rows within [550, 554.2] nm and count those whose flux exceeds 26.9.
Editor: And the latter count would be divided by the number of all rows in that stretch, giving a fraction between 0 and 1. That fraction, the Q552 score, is 0.65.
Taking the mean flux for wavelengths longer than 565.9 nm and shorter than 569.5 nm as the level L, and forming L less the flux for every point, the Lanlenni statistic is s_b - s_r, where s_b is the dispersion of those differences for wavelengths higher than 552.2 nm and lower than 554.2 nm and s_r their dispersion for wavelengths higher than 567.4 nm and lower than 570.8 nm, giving -1.4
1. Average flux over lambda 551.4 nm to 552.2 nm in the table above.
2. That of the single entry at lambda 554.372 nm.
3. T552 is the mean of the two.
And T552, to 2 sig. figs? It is 31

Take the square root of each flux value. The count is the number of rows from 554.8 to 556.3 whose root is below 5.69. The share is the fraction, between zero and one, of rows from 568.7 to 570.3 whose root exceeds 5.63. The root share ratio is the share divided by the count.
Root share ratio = 0.00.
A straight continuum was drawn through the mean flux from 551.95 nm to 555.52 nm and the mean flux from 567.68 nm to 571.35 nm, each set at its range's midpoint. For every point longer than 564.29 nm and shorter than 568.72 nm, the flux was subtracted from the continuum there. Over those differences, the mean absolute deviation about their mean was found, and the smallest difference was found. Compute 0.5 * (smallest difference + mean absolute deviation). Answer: -1.5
